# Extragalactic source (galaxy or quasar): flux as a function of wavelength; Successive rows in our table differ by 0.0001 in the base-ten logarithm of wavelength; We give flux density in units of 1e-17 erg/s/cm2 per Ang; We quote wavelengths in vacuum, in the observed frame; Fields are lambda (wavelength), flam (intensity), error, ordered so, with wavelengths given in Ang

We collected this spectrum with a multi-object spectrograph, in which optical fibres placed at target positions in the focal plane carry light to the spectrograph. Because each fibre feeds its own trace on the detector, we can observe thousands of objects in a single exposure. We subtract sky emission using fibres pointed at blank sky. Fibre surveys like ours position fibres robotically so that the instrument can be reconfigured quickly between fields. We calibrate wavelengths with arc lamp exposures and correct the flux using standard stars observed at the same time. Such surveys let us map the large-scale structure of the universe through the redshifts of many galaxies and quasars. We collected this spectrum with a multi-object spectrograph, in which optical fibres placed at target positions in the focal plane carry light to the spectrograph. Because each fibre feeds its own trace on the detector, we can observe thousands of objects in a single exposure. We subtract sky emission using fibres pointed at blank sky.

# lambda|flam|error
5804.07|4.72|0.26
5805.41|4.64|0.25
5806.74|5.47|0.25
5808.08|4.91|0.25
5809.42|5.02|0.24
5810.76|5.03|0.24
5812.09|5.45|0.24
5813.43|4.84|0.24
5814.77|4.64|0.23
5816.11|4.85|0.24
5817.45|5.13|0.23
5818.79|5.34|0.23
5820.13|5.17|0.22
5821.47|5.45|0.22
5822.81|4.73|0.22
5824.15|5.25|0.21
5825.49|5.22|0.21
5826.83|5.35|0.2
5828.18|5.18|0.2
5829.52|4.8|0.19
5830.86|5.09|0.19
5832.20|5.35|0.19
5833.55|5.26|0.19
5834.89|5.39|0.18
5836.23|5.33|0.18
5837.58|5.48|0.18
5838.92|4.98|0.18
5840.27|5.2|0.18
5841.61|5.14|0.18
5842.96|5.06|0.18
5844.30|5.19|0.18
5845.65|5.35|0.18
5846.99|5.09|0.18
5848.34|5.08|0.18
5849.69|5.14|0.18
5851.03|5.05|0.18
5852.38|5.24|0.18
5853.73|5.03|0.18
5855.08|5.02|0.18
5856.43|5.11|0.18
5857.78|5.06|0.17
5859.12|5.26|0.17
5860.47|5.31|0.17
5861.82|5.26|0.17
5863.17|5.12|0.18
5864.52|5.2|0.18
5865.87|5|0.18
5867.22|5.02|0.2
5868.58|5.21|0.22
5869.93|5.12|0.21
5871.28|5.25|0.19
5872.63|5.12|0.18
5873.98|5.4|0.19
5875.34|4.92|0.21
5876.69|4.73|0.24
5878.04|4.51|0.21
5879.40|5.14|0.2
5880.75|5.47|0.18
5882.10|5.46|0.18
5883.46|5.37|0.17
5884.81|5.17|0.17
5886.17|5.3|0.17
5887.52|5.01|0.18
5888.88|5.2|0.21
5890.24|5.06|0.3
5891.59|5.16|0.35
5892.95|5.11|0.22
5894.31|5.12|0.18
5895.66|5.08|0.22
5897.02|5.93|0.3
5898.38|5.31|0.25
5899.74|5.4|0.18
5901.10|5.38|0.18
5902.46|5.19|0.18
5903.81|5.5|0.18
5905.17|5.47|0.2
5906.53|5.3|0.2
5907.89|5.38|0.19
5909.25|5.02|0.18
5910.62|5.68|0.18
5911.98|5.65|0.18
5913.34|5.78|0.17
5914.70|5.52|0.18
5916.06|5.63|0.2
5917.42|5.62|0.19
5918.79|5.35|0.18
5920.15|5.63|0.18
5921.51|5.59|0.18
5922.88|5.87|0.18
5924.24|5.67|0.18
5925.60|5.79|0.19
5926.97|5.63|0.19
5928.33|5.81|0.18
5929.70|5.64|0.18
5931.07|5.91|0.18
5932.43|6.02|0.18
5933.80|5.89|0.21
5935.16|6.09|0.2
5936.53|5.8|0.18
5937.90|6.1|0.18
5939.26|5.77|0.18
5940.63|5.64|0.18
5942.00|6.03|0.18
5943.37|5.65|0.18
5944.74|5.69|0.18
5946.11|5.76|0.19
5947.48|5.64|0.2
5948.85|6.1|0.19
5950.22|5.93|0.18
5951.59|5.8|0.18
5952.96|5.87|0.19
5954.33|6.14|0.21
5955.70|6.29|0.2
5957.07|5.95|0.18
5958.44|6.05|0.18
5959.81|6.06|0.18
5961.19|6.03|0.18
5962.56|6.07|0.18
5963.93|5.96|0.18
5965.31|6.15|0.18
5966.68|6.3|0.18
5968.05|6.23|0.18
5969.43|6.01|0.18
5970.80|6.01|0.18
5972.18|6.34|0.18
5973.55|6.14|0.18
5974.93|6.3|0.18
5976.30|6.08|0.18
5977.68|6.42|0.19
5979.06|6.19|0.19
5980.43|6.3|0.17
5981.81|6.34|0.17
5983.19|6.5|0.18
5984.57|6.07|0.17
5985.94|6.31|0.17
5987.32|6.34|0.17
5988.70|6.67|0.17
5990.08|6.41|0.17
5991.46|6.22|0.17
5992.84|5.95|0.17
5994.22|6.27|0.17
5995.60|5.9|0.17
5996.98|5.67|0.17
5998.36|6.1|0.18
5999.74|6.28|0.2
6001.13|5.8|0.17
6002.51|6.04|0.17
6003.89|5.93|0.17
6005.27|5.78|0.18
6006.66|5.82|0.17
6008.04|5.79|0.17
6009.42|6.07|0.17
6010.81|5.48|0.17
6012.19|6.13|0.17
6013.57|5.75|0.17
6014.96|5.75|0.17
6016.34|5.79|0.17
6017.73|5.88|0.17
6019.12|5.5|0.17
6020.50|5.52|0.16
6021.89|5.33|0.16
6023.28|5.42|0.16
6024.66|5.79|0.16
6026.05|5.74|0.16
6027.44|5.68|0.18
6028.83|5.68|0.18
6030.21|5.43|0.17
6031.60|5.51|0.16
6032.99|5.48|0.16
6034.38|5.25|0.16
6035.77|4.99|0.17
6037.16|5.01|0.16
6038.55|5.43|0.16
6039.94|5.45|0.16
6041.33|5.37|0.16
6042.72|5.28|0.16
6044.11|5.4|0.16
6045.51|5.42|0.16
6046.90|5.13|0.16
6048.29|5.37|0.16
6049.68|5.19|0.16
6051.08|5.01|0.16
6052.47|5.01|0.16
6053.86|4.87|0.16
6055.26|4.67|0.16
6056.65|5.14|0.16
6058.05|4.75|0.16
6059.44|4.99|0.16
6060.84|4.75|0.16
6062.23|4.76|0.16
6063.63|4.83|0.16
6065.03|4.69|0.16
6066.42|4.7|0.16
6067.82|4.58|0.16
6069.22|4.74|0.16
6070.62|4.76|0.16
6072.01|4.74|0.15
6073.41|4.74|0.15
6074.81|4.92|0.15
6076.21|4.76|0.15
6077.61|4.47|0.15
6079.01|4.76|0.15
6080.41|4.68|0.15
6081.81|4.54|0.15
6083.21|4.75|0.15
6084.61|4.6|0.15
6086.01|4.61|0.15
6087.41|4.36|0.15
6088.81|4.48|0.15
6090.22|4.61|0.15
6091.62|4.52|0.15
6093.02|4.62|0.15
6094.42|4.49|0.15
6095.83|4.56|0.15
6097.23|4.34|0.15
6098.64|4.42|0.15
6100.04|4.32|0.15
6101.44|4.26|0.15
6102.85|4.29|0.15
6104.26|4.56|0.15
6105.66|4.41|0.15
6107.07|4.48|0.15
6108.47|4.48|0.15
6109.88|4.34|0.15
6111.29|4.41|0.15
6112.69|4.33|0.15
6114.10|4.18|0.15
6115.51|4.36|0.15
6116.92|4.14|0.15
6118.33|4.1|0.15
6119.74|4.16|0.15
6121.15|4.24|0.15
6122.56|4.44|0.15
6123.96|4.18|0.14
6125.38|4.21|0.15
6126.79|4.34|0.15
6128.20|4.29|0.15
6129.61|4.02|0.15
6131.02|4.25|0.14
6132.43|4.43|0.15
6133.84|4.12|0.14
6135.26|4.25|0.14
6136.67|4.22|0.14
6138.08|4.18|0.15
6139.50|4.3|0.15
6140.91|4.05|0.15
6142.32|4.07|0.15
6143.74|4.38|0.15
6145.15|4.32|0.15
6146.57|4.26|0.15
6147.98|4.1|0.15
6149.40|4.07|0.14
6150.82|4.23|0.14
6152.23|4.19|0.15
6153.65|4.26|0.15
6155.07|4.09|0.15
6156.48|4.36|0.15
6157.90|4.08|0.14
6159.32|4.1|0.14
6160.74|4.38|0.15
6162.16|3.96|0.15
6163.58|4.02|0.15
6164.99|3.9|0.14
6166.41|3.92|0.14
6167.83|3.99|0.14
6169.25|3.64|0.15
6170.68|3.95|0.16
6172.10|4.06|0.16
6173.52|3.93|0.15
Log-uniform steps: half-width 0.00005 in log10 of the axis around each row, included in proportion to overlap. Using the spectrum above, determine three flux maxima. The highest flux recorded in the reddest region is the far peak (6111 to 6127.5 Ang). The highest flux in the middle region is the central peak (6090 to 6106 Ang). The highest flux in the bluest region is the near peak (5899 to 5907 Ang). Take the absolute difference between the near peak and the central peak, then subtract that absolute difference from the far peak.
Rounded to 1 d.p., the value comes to 3.6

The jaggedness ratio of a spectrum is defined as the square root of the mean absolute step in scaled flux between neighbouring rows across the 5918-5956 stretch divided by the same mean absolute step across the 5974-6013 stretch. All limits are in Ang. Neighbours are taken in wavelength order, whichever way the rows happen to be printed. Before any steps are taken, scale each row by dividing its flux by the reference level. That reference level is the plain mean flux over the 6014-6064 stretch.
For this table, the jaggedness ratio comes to 0.88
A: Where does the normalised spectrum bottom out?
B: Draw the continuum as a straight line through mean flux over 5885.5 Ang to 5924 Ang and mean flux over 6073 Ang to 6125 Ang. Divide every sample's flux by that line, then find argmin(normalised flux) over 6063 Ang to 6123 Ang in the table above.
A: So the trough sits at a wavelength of 6118.33 Ang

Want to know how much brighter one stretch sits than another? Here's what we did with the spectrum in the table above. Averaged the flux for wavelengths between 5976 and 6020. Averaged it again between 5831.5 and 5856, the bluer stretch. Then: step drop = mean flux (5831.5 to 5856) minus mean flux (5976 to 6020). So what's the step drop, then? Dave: -0.86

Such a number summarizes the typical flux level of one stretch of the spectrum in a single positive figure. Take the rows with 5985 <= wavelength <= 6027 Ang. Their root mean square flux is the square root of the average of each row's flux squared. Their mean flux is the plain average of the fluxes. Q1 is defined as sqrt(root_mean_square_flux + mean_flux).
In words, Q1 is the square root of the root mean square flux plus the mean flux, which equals 3.44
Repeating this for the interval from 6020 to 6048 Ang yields 3.29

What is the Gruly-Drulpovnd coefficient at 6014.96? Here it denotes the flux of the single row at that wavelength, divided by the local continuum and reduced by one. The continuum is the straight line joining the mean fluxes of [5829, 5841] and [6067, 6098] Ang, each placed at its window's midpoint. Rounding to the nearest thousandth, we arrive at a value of 0.203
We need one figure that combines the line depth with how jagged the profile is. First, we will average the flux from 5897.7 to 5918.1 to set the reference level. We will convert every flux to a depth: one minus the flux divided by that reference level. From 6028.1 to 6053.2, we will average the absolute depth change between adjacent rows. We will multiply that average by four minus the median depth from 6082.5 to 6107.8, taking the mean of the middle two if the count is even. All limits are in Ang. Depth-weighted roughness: 0.103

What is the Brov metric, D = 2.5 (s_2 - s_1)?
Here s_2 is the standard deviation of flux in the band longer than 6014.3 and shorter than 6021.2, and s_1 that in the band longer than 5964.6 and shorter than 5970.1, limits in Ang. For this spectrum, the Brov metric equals 0.11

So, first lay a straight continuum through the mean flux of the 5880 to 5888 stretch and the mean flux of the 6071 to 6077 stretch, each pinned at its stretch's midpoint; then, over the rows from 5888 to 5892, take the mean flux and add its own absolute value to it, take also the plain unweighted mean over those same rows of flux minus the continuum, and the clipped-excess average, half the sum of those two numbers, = 5.1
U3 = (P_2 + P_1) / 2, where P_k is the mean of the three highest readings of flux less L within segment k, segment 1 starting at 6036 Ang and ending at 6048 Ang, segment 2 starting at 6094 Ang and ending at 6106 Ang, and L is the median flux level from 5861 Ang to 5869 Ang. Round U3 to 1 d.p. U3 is -0.2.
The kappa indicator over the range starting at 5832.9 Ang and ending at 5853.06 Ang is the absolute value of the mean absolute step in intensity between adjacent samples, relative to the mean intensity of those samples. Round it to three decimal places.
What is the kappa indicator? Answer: 0.029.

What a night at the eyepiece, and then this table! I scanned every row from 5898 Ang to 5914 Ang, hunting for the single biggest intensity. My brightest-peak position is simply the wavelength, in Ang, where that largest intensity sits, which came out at 5913.34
